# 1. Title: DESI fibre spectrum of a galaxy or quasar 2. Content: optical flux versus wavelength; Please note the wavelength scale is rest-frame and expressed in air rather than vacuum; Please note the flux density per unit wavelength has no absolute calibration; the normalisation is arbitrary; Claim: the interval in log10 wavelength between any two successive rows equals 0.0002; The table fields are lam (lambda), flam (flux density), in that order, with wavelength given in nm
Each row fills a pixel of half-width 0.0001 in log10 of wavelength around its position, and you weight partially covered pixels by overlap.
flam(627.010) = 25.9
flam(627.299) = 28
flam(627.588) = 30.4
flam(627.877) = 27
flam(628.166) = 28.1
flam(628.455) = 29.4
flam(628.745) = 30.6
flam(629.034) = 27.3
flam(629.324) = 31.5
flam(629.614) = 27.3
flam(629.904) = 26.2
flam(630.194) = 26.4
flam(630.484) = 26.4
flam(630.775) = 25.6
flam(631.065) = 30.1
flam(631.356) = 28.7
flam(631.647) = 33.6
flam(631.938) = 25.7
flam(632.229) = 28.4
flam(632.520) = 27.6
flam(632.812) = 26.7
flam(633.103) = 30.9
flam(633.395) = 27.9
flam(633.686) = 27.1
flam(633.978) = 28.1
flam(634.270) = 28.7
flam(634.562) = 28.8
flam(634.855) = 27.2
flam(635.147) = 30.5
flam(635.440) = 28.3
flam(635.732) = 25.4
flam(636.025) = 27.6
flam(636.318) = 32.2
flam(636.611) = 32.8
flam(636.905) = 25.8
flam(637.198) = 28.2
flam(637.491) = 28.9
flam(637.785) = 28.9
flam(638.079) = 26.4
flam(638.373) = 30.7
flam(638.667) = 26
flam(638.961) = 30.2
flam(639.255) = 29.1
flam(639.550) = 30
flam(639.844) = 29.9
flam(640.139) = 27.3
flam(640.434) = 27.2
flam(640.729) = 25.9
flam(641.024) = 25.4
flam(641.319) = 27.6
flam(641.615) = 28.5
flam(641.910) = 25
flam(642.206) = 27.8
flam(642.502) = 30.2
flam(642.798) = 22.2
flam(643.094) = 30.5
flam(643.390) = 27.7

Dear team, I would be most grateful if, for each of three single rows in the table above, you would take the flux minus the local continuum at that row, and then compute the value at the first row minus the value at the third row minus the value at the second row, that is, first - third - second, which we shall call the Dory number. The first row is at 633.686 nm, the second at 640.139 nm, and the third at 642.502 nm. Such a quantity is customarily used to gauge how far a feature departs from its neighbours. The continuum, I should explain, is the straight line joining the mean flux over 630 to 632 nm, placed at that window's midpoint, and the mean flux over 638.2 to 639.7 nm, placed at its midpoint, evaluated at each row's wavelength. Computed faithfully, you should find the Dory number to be 0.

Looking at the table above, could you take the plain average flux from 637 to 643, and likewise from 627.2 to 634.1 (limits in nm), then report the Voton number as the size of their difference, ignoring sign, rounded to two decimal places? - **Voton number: 0.52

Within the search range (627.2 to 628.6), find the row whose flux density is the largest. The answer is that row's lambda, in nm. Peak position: 627.588 nm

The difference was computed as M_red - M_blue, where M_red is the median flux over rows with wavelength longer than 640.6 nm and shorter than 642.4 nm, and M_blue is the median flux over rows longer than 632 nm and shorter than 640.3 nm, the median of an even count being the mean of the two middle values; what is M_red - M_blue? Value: -1.6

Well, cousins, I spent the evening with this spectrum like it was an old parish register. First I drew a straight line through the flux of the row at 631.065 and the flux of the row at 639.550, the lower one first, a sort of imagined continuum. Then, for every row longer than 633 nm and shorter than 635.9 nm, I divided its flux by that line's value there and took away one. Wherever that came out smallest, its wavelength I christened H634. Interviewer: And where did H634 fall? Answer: 635.732 nm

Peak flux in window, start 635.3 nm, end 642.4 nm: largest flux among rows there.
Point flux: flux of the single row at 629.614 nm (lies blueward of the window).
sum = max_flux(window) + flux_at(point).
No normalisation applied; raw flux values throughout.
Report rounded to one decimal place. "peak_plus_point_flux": 60.1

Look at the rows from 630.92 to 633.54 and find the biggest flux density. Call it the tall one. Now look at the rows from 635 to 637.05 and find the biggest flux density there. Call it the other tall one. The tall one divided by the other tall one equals 1.02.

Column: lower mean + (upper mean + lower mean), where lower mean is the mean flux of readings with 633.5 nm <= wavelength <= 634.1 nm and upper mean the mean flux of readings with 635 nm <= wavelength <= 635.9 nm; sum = 83.3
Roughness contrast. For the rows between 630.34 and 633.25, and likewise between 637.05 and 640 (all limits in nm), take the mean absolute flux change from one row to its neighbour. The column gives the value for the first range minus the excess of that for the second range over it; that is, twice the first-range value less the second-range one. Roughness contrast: 4.2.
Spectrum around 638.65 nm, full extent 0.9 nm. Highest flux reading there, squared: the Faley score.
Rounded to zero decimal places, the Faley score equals 942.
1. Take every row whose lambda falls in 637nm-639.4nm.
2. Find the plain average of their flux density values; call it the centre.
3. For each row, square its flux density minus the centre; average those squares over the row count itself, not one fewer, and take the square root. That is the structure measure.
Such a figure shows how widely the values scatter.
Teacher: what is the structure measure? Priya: 1.5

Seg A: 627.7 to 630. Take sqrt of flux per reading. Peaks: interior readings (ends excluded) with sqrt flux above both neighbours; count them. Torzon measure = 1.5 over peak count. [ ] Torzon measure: 0.75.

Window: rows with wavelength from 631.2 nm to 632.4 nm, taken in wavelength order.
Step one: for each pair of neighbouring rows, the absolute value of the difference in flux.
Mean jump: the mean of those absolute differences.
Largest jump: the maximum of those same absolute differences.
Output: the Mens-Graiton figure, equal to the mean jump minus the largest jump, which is -2.7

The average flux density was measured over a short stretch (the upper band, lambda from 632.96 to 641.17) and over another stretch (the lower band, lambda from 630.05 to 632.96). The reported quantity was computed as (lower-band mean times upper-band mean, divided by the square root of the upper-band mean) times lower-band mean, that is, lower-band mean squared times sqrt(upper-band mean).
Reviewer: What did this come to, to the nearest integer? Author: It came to 4155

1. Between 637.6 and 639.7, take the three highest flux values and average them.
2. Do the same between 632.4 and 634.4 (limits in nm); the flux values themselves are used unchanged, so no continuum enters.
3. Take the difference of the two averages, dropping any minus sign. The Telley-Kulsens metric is 1.1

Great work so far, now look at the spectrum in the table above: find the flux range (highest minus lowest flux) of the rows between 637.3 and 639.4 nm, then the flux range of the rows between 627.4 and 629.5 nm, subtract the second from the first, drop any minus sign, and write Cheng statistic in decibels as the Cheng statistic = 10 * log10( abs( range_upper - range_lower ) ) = -7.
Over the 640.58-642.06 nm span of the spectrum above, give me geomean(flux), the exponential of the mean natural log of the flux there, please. 26.4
